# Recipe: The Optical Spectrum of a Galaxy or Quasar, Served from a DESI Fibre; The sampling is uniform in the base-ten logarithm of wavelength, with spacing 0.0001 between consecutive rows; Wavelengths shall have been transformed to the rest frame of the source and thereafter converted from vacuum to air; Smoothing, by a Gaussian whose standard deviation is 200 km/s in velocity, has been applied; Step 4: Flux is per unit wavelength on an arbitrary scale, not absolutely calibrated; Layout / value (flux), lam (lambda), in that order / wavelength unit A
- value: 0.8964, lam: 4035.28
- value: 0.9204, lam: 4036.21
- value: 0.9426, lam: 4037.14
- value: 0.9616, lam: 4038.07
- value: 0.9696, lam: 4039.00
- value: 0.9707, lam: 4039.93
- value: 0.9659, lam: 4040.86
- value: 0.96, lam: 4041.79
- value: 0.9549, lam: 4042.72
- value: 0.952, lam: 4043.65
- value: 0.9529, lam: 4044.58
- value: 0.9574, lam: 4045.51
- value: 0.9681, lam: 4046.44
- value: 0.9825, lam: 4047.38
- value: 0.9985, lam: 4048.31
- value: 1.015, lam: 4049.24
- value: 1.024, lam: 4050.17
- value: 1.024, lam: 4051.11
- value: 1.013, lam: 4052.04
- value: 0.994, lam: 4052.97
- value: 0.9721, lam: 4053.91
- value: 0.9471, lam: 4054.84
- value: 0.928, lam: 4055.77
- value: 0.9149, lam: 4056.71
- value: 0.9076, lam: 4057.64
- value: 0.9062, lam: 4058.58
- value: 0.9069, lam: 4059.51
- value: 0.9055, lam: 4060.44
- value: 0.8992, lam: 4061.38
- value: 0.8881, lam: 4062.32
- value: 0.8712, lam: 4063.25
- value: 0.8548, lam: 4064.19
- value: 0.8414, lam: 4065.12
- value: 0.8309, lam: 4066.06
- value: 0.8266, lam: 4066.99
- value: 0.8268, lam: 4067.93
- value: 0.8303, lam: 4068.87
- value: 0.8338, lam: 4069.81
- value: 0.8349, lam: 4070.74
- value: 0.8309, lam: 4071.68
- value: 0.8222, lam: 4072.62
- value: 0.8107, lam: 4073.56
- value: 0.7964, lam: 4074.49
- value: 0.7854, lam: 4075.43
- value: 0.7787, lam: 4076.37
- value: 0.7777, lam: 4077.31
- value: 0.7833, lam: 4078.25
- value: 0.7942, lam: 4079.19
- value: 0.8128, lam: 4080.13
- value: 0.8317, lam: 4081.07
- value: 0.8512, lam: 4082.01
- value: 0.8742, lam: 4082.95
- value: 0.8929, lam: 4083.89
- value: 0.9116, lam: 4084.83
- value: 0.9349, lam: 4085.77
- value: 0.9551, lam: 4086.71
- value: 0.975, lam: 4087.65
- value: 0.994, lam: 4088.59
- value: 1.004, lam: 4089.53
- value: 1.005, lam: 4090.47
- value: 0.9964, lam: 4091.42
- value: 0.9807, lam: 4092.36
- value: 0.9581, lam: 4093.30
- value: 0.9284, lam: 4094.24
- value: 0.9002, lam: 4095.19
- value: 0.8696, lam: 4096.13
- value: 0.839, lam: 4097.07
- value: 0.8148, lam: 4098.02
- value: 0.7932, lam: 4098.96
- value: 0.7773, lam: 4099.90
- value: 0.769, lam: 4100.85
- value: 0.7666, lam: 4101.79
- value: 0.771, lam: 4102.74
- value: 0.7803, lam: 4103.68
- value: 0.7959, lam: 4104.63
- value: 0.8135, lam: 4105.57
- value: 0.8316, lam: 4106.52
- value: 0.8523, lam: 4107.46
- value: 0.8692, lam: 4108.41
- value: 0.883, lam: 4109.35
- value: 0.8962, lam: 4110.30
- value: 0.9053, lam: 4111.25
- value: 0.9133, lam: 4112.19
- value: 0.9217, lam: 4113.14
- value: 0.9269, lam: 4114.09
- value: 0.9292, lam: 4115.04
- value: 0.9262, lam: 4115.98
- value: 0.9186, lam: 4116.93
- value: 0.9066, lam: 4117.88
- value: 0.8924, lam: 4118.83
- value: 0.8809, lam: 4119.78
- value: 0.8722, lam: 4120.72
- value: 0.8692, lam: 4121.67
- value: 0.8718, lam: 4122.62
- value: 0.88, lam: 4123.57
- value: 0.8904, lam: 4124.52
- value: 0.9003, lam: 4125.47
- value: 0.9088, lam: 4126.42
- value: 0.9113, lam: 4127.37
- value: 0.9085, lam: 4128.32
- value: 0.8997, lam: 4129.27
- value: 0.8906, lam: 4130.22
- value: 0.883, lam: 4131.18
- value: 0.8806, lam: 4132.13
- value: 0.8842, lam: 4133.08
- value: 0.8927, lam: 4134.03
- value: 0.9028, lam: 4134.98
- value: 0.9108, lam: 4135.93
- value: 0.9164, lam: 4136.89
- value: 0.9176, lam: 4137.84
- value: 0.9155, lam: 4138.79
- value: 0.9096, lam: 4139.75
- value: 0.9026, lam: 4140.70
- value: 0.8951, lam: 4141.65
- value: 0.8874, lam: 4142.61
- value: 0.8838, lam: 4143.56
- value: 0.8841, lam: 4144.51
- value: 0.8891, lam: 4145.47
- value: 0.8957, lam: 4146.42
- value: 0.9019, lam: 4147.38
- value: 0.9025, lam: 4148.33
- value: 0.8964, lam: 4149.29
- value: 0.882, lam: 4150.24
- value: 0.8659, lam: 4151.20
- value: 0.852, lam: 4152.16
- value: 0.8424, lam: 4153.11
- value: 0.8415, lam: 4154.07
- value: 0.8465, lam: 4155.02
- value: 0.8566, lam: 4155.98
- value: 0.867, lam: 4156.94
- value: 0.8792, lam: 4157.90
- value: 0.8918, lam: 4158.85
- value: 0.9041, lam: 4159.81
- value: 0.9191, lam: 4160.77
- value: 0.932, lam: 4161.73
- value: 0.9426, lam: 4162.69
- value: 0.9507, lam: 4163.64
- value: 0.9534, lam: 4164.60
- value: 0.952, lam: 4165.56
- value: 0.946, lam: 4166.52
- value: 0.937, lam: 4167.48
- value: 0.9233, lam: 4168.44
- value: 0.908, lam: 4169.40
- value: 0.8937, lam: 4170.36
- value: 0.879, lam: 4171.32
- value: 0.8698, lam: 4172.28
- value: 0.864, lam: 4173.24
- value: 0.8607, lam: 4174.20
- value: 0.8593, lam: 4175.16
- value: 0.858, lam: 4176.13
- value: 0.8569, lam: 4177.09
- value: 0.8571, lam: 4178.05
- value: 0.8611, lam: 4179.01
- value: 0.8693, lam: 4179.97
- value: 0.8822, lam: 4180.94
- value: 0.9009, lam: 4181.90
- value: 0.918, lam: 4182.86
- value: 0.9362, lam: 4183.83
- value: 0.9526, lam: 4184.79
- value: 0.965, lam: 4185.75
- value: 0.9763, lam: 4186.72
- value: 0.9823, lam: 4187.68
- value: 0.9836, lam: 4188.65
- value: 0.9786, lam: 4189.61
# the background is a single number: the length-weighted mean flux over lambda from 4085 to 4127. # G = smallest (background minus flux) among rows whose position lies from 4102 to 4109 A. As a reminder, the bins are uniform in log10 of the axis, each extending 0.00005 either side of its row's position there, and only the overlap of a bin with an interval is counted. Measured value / 0.02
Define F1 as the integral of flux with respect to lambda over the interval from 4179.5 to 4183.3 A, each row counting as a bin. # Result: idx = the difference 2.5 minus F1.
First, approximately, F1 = 3.4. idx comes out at -0.9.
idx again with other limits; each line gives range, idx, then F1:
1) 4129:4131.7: 0.1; 2.4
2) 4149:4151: 0.7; 1.8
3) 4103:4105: 0.9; 1.6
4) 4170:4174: -1.0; 3.5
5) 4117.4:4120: 0.2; 2.3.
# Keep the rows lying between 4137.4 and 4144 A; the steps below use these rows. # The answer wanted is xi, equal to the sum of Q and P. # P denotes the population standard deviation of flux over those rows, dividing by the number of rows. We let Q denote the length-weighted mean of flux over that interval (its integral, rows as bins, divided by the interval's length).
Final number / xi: 0.914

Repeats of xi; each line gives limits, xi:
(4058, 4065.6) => 0.908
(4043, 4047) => 0.964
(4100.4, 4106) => 0.800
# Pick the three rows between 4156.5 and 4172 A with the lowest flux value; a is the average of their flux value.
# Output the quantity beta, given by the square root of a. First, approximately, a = 0.88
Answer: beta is 0.94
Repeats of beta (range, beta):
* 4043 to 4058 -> 0.96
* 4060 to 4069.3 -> 0.91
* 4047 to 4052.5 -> 1.00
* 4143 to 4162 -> 0.92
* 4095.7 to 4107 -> 0.88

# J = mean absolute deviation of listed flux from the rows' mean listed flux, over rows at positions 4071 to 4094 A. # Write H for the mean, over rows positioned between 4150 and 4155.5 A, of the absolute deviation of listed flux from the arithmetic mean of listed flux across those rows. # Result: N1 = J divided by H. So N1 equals 6.0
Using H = 0.013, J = 0.076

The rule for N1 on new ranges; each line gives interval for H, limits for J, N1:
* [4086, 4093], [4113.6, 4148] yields 0.9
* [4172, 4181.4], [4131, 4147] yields 1.9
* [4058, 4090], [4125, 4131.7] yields 0.2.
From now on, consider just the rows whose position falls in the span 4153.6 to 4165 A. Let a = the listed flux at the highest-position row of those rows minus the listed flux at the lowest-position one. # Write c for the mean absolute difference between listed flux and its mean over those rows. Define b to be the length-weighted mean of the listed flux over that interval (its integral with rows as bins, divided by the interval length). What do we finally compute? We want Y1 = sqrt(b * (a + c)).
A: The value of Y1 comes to 0.36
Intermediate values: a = 0.112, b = 0.899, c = 0.035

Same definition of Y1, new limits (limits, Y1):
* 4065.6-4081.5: 0.13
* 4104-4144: 0.31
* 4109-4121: 0.07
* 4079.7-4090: 0.47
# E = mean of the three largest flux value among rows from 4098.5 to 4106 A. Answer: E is 0.80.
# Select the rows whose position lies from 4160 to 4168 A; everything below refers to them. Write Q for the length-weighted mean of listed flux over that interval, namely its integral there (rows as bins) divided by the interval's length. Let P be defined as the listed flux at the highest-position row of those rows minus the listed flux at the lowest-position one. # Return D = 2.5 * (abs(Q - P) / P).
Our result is 129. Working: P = 0.02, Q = 0.94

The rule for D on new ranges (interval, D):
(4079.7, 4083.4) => 32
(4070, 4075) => -56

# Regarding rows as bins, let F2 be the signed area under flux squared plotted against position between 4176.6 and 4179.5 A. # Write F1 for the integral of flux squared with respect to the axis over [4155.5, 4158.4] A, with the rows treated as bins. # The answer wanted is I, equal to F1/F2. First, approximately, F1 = 2.2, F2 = 2.14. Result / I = 1.02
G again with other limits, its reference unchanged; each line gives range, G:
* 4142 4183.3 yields -0.07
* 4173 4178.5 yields 0.02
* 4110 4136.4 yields -0.04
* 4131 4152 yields -0.03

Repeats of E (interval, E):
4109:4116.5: 0.93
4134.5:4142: 0.92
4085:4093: 1.00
